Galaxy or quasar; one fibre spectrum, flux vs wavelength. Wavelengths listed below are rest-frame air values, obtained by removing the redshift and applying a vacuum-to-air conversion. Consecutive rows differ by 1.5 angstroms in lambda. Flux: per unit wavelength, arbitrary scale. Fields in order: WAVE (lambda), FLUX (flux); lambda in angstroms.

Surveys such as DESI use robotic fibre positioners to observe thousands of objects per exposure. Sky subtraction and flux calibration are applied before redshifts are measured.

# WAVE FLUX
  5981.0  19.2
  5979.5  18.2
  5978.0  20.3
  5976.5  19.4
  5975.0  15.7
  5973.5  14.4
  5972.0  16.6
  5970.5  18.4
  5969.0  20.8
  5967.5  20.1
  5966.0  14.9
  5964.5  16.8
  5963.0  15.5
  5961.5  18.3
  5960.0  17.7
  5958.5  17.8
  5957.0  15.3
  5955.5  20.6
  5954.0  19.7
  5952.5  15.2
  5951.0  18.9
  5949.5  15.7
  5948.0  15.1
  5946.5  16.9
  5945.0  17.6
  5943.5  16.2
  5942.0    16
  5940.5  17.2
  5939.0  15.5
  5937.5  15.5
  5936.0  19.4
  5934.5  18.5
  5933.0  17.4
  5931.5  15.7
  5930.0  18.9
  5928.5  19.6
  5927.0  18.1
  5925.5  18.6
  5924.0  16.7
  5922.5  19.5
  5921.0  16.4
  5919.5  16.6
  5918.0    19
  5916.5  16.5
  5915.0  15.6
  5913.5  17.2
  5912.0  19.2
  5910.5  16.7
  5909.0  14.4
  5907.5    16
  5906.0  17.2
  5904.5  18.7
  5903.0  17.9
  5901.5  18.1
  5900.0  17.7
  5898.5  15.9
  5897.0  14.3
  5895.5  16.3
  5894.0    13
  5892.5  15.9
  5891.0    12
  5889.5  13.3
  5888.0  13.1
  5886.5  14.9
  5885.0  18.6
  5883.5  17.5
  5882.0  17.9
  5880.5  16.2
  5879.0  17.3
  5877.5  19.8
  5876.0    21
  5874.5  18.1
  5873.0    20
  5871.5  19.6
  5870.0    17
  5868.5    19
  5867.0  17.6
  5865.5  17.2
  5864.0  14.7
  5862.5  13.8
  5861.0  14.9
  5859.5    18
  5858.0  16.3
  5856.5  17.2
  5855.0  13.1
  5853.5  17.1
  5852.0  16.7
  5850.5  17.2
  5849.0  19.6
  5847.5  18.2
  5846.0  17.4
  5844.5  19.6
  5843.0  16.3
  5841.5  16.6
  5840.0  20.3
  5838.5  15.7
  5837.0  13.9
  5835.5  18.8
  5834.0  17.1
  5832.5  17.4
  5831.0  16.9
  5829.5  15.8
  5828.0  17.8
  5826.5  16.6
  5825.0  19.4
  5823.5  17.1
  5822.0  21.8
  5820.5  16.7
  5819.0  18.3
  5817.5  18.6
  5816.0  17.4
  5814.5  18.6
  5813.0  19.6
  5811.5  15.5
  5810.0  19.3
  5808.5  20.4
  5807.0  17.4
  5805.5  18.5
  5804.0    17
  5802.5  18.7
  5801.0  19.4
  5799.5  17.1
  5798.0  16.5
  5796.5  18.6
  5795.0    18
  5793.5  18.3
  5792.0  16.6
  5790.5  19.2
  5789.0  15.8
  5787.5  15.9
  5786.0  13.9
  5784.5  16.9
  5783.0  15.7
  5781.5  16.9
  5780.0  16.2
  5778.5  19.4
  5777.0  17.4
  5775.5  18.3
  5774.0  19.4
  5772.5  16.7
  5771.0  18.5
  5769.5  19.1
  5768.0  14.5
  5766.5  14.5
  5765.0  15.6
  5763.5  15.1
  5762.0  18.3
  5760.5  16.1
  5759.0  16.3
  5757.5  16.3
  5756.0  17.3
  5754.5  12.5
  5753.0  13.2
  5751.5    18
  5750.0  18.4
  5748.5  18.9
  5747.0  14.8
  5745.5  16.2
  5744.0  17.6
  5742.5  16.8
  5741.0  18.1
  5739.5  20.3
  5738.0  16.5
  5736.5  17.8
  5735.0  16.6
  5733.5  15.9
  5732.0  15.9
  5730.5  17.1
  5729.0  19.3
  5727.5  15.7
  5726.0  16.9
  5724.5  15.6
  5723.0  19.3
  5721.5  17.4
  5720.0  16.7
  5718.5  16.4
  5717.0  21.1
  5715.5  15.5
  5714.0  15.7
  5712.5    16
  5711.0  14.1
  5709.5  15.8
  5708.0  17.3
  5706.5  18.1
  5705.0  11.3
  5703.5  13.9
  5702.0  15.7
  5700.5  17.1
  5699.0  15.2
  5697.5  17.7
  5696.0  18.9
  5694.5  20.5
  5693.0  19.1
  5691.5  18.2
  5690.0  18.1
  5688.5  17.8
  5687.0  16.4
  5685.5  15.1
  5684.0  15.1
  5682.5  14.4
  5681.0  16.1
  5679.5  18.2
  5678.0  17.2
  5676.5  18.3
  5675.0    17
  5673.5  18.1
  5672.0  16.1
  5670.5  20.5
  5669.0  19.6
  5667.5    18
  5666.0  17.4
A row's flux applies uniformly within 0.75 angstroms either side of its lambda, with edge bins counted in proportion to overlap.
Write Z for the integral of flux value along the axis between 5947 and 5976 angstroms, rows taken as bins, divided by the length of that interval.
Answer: 17.3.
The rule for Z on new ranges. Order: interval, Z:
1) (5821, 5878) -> 17.5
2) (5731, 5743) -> 17.2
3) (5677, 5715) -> 16.5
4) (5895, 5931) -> 17.3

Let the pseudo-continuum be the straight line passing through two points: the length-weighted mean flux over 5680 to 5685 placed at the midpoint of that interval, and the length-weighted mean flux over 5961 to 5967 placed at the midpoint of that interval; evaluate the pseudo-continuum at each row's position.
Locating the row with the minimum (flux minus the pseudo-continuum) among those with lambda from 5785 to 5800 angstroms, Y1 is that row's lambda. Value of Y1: 5786.0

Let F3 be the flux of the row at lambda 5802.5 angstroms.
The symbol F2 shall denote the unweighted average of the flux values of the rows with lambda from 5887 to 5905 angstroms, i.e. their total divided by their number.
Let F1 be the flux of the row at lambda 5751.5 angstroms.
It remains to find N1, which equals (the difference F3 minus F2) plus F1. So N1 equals 21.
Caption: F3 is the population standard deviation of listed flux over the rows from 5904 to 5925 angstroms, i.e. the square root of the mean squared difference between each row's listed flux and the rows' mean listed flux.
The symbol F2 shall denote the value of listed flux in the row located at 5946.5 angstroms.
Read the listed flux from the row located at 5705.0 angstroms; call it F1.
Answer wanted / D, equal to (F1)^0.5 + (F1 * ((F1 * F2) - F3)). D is 2145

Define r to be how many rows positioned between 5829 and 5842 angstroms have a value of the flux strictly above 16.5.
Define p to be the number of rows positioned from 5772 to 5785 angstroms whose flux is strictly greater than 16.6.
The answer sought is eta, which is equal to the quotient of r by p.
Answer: 0.9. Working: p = 7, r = 6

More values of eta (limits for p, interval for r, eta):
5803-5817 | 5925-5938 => 0.9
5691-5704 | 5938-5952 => 0.7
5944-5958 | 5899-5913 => 1.4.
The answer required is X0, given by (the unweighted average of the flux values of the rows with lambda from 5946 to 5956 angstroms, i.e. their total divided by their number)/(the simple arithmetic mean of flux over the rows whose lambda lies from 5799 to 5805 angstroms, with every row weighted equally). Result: 0.97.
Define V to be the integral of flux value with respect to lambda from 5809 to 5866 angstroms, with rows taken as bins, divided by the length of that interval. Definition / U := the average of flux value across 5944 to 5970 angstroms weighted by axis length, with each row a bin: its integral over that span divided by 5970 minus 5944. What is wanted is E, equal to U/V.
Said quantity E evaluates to 1.01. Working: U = 17.5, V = 17.3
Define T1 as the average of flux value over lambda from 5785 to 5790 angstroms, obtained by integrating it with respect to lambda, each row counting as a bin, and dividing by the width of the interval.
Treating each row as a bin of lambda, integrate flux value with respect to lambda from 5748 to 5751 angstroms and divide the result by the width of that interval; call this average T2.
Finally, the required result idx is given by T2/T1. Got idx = 1.20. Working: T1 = 15.5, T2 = 18.6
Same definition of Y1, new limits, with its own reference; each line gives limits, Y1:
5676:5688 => 5682.5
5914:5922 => 5915.0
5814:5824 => 5820.5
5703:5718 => 5705.0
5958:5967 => 5966.0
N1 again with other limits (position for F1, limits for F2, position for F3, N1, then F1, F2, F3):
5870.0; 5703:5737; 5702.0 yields 16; 17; 16.5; 15.7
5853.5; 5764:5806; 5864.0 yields 15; 17.1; 17.2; 14.7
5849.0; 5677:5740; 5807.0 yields 20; 19.6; 16.8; 17.4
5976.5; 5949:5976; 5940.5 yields 19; 19.4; 17.4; 17.2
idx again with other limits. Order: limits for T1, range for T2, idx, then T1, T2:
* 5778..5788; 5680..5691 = 0.99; 16.4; 16.2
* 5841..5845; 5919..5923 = 1.00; 17.4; 17.4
